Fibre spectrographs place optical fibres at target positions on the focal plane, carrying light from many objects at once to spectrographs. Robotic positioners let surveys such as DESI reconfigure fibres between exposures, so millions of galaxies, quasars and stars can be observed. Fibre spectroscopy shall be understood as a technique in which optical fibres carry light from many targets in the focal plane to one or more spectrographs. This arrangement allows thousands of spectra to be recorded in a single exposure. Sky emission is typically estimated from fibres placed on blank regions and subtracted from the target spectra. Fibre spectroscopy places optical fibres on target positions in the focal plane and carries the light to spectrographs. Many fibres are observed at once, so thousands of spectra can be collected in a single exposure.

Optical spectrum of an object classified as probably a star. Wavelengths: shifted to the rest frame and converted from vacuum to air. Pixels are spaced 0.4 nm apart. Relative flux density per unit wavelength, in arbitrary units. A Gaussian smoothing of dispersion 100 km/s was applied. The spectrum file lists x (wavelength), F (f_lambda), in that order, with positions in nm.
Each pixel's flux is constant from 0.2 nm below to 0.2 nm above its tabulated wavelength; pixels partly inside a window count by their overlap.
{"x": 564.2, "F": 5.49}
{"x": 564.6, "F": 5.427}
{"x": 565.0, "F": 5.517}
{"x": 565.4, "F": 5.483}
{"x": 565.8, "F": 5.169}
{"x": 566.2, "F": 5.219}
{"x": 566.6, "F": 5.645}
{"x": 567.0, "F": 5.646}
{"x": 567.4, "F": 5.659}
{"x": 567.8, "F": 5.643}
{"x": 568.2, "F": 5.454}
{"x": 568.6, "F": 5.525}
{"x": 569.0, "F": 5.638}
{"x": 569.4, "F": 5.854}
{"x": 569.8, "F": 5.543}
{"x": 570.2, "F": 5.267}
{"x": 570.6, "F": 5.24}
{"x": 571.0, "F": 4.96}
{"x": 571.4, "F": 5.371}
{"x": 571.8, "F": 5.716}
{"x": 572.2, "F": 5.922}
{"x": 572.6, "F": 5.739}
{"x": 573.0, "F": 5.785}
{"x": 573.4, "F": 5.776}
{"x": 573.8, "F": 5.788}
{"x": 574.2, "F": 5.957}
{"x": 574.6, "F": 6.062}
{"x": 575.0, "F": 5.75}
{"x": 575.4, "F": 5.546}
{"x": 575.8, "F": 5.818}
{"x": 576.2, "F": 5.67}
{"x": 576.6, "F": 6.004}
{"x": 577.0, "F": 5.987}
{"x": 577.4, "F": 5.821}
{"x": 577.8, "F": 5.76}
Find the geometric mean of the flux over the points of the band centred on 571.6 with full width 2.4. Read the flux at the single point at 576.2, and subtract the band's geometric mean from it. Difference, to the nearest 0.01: 0.19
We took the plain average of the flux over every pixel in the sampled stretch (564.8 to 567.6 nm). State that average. 5.48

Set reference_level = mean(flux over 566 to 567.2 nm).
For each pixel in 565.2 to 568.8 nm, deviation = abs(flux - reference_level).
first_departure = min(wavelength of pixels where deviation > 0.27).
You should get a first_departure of 565.8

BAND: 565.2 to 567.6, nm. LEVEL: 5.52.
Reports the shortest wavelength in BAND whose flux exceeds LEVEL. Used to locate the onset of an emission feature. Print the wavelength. 566.6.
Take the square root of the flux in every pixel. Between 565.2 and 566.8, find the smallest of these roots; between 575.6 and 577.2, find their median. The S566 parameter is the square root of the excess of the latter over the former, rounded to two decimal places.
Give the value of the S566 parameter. 0.39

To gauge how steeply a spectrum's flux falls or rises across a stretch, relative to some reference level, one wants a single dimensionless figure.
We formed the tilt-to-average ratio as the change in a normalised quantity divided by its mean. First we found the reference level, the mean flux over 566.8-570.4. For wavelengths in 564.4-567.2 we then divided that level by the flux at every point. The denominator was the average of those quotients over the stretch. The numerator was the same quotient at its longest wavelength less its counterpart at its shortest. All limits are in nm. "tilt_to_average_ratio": -0.04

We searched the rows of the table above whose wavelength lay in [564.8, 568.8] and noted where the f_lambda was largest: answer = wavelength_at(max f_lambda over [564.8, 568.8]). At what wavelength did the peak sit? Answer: 567.4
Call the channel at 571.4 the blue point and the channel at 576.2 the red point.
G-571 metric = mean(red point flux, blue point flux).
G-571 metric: 5.52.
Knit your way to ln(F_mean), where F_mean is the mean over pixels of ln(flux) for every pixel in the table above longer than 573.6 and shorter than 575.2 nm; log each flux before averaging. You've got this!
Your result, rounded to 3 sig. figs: 0.573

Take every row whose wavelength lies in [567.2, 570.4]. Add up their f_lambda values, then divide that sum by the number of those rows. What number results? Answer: 5.57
